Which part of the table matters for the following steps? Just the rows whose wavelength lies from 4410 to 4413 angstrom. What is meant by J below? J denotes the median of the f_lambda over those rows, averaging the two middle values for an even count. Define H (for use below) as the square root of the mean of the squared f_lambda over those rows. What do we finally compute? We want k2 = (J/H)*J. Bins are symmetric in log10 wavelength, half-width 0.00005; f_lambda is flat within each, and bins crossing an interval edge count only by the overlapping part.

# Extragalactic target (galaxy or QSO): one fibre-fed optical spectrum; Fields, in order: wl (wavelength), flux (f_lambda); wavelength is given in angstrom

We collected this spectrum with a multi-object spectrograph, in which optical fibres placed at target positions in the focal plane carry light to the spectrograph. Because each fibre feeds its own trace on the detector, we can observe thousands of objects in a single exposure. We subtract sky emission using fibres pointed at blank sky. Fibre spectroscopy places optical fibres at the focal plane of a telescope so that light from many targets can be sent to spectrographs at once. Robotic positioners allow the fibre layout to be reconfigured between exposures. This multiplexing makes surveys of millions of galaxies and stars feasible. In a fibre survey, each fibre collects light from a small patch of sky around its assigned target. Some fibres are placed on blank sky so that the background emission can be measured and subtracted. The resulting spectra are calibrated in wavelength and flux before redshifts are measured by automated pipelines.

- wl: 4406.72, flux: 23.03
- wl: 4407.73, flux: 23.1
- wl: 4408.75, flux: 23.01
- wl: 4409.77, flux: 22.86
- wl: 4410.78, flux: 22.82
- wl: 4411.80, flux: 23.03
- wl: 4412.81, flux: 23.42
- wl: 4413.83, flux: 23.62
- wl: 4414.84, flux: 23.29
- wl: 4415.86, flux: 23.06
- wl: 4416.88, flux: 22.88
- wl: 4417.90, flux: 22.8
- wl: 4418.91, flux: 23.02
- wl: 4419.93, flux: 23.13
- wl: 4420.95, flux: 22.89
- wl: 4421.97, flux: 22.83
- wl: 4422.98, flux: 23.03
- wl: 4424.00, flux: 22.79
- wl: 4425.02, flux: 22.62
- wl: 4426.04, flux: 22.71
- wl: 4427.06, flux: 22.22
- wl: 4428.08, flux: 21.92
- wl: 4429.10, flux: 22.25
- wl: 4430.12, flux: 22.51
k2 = 23.0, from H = 23.1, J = 23.0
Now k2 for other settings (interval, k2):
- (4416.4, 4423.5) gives 22.8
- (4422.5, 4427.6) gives 22.7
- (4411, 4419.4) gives 22.9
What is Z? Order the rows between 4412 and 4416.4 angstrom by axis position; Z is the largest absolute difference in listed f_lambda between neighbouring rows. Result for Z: 0.33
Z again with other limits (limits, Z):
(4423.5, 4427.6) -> 0.49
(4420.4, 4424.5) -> 0.24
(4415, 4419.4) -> 0.22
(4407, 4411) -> 0.15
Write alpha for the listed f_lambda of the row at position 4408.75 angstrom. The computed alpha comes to 23.01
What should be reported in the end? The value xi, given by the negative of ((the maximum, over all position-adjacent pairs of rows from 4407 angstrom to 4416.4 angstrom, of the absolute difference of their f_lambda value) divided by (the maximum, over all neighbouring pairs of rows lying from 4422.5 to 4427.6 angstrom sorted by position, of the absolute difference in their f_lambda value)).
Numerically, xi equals -0.80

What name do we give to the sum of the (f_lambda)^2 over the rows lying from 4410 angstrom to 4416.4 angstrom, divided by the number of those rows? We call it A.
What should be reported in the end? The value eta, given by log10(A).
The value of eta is 2.73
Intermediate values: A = 539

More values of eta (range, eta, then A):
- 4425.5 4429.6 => 2.70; 496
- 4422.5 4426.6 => 2.72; 519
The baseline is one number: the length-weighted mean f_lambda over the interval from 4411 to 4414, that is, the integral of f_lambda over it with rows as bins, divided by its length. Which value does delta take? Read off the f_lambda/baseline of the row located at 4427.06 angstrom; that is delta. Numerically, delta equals 0.955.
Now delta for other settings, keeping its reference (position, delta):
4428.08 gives 0.942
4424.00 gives 0.980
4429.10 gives 0.957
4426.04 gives 0.976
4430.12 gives 0.968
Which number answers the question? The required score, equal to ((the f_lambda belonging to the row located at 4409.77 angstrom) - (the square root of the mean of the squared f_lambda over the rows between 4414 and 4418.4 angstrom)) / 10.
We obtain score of -0.01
